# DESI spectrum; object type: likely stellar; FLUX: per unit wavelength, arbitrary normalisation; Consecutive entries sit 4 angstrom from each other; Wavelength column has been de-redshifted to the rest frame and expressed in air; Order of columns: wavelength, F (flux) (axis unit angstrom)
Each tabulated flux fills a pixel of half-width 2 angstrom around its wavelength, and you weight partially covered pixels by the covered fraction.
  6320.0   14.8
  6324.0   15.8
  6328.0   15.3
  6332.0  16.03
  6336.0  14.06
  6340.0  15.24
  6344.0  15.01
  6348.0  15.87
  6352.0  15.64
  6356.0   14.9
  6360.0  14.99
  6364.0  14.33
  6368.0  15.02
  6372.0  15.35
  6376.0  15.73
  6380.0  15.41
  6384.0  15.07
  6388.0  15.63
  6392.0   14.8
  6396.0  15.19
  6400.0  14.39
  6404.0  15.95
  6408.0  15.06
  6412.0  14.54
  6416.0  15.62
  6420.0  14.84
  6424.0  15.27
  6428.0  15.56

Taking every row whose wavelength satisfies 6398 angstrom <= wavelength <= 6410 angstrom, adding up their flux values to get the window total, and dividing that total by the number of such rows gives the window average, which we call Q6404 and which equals 15.13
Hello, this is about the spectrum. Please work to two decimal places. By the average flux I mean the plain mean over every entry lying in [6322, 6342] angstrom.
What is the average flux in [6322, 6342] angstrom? 15.29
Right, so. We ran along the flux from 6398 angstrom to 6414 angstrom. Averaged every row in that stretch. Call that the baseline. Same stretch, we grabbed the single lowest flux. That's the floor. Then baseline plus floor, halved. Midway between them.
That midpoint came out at 14.7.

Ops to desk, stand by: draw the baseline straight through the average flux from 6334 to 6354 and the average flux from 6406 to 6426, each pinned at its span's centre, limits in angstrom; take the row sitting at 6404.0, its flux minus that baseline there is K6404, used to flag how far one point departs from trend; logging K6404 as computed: 0.87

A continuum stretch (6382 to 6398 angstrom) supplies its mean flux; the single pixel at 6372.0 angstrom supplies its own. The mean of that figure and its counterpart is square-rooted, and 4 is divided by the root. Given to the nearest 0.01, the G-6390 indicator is 1.02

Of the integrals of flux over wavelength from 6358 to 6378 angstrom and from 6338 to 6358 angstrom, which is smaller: 302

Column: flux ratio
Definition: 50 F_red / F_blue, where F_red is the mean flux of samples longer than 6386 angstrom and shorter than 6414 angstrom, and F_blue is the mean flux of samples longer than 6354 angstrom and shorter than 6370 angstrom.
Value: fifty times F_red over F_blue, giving 50.9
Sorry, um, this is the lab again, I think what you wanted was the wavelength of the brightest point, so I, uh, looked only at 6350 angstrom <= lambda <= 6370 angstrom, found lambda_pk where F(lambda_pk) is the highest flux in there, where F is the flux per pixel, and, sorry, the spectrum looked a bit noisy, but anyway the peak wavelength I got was 6352.0 angstrom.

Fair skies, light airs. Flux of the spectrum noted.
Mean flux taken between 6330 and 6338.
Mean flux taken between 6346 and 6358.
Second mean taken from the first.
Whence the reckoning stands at -0.4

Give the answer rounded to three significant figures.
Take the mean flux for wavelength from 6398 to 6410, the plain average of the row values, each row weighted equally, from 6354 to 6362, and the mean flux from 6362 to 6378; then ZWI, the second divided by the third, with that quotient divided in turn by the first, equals 0.0654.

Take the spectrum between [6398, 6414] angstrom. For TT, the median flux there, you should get 14.80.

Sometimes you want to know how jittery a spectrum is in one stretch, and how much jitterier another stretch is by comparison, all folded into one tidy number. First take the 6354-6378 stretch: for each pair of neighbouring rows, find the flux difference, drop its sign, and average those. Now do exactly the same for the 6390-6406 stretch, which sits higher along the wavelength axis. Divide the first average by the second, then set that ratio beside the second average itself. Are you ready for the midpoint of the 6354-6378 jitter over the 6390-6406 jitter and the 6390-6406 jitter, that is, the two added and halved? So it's 0.69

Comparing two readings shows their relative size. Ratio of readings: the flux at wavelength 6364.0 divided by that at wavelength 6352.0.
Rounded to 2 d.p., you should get 0.92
